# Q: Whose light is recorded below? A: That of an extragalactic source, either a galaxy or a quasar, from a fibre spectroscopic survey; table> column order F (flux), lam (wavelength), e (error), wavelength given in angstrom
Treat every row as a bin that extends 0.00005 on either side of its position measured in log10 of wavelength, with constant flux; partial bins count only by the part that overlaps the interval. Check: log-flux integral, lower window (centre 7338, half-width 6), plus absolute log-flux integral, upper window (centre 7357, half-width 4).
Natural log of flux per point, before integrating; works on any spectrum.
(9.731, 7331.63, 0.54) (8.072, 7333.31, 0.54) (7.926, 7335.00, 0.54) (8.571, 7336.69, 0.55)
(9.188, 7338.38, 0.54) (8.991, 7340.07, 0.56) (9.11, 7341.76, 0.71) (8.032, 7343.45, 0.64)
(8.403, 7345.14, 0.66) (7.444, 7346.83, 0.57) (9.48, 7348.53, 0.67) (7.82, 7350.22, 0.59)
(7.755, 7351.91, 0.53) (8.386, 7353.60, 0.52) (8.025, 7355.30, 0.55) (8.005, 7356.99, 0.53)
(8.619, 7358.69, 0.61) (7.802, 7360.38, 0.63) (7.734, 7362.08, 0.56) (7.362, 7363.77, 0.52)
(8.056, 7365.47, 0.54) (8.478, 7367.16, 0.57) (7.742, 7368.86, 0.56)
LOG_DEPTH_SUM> 43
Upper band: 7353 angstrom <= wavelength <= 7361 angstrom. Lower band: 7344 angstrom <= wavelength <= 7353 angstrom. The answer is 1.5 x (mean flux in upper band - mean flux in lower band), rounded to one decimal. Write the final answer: 0.0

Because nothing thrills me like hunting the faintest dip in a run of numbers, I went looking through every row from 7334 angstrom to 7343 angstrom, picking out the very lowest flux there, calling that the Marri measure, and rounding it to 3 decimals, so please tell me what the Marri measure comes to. 7.926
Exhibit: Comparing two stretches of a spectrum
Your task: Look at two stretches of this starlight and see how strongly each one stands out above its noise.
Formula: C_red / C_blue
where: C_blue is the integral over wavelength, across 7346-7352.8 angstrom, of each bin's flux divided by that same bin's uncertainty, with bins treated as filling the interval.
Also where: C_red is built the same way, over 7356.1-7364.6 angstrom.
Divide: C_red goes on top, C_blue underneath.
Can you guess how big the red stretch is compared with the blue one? 1.3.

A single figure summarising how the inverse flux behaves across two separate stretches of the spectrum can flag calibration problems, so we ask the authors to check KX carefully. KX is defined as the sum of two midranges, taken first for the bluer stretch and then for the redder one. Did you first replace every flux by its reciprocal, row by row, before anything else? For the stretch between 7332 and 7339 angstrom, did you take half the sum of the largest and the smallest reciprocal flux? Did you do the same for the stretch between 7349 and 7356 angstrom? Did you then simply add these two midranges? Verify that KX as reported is 0.242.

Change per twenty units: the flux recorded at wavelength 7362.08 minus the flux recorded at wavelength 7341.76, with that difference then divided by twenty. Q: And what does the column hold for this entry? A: -0.07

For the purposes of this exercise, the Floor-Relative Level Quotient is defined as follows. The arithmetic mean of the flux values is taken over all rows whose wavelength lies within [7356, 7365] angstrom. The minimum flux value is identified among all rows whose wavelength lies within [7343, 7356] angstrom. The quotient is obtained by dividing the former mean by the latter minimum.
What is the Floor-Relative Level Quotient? 1.06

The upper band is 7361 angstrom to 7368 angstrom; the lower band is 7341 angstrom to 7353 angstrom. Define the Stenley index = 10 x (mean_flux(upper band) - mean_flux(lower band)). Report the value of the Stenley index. -3.8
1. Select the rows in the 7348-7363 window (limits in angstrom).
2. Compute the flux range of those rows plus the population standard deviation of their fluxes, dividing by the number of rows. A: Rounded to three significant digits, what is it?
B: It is 2.29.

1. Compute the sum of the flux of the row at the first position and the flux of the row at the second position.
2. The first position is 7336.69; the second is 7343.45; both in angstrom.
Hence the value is 16.6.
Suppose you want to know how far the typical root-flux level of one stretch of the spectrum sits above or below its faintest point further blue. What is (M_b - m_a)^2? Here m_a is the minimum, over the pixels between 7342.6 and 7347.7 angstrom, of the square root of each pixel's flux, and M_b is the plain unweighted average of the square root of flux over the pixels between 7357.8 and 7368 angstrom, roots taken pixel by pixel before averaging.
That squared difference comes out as 0.010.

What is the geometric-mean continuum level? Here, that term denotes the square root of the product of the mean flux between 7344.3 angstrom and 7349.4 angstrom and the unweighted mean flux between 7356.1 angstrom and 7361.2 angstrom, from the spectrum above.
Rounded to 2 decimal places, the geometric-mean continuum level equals 8.29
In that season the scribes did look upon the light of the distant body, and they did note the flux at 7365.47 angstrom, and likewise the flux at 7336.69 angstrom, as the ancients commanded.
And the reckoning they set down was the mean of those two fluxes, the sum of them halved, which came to 8.31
